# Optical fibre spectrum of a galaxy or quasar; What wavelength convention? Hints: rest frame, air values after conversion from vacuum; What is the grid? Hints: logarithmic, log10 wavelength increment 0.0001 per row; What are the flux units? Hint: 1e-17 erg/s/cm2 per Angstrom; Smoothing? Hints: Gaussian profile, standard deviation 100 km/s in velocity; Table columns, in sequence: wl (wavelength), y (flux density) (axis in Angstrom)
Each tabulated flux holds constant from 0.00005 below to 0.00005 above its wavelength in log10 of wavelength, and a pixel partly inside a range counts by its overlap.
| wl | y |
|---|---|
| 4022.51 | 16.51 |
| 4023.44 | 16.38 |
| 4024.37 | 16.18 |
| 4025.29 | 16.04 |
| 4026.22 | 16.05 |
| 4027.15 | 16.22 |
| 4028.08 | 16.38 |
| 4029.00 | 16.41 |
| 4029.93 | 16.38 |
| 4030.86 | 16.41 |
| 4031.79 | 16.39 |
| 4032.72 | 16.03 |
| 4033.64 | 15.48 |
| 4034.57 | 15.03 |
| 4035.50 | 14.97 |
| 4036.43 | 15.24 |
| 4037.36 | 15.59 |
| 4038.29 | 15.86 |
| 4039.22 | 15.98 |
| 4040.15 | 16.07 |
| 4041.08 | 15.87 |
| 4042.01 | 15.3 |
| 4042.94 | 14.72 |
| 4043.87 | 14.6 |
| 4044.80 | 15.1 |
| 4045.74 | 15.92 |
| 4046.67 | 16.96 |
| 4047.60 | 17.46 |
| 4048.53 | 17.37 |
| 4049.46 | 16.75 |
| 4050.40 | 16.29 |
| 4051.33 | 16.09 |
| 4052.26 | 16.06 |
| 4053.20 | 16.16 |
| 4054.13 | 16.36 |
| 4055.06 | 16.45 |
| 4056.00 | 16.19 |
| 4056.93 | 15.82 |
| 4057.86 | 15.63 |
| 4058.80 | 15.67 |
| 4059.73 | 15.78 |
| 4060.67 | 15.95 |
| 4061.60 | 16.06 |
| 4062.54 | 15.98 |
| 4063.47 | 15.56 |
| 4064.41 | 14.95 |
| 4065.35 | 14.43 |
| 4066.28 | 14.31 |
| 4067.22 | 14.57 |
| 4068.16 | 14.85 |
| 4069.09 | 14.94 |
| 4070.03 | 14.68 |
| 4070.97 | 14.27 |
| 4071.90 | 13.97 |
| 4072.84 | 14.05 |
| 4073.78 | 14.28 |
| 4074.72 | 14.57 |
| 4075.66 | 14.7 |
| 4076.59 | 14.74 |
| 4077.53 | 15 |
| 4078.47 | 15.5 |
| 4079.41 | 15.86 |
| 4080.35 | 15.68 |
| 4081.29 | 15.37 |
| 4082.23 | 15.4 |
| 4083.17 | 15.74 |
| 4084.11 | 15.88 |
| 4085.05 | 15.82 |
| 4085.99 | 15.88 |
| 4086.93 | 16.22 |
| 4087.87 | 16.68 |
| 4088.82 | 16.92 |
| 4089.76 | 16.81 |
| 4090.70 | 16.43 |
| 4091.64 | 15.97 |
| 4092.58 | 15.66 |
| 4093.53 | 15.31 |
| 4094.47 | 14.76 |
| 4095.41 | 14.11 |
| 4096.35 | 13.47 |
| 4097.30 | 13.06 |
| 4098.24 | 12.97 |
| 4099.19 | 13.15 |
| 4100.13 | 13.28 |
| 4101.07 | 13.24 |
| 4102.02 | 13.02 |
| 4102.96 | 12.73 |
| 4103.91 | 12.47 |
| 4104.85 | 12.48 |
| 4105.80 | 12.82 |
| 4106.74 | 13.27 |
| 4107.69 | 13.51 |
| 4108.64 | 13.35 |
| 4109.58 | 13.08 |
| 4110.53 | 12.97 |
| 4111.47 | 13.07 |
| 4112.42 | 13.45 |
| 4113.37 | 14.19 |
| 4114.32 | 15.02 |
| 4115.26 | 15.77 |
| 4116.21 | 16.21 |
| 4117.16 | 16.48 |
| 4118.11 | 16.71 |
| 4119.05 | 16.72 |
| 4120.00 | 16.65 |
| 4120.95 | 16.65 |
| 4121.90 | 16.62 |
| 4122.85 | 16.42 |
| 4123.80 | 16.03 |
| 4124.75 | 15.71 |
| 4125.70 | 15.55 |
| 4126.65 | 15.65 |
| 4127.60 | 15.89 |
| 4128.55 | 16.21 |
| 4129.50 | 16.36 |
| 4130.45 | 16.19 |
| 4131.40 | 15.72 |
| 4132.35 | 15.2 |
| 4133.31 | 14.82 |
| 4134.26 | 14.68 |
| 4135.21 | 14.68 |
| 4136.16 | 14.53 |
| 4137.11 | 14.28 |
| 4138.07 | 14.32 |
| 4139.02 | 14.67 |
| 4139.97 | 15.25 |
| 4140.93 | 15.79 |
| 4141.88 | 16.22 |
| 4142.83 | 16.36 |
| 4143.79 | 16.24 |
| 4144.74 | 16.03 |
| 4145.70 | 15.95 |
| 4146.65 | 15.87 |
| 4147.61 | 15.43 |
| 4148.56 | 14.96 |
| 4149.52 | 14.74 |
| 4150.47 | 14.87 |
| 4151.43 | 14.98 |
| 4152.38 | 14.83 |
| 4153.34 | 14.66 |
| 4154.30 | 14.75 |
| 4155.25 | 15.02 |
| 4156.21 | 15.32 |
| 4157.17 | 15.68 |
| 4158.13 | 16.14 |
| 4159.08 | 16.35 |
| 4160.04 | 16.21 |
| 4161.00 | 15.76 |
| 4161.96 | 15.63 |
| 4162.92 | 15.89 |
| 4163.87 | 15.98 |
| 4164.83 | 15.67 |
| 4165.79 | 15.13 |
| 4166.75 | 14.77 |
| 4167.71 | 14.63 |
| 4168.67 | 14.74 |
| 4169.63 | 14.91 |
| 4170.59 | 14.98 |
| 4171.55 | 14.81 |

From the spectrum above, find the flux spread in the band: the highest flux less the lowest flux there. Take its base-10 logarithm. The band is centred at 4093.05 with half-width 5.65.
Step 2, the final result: 0.60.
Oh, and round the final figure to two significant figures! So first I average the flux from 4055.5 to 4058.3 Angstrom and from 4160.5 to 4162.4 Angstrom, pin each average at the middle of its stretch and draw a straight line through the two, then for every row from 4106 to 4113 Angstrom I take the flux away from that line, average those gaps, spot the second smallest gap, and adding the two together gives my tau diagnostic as 4.9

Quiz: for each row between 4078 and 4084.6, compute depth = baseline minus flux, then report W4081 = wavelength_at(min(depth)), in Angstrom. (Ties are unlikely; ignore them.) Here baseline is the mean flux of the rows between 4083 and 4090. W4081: 4084.11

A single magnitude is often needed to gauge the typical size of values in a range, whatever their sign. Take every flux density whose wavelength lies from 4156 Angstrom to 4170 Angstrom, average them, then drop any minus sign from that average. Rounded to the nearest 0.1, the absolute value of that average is 15.5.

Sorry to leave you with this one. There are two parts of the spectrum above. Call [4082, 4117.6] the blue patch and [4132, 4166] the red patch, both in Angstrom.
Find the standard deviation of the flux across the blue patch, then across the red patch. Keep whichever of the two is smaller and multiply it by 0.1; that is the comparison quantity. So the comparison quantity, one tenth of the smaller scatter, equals 0.063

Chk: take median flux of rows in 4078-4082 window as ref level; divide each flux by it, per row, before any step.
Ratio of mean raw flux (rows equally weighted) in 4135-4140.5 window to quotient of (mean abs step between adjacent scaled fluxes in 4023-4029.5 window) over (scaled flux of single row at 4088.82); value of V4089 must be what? 2091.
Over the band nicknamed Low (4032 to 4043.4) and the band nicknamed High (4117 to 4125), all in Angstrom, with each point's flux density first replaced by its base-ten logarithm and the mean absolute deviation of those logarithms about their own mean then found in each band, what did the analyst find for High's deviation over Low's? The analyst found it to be 0.64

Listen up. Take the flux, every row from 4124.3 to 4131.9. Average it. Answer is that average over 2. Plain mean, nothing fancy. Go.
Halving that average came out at 7.96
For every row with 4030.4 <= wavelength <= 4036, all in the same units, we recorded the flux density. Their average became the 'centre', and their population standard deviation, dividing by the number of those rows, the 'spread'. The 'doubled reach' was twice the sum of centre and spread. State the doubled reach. 32.6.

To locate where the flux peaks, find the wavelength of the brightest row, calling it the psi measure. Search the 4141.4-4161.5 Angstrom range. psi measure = 4142.83 Angstrom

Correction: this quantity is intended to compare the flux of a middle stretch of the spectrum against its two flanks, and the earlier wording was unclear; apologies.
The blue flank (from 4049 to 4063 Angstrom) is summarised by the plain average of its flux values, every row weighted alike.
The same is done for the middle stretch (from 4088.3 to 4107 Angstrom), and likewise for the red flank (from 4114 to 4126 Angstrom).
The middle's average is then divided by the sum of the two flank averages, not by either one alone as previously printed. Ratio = 0.437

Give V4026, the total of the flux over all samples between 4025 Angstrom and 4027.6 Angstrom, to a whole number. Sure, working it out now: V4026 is 48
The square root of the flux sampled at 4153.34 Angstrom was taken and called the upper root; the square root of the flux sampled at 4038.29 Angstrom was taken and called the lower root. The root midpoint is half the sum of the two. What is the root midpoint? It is 3.91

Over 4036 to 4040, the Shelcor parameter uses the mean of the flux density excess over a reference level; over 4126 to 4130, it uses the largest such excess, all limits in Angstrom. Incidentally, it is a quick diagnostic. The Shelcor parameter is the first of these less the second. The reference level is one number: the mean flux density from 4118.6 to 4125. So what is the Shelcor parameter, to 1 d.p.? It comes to -0.7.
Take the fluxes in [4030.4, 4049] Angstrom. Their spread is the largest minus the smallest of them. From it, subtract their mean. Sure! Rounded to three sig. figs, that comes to -13.0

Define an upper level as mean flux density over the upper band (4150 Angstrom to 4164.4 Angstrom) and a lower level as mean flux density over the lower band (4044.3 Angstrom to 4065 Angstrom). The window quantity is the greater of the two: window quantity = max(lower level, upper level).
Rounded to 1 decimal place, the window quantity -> 16.1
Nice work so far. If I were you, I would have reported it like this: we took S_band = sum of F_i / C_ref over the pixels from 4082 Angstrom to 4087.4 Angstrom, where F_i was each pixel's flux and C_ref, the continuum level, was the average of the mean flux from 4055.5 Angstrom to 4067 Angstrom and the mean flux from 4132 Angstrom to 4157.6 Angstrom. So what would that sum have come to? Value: 6.2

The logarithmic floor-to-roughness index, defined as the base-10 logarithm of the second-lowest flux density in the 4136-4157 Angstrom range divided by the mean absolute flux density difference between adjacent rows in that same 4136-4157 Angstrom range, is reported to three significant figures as 1.76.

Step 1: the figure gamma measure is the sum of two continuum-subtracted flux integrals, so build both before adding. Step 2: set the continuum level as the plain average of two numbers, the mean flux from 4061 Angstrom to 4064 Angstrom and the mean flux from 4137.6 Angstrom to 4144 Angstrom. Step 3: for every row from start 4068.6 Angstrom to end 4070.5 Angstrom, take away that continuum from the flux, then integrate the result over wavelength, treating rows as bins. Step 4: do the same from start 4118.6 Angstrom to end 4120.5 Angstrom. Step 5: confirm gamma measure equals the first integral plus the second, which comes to 0.2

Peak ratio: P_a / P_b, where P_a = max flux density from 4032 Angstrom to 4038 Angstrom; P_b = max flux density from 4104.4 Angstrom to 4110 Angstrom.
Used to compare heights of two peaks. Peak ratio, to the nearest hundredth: 1.19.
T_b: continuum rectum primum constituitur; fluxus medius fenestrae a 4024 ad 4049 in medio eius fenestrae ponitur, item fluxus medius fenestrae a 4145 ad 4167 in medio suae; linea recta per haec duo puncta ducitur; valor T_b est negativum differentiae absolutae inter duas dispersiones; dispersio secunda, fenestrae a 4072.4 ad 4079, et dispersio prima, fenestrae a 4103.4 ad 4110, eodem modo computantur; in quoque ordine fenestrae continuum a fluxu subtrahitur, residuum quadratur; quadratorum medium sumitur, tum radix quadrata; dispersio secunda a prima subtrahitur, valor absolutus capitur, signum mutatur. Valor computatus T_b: -1.5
